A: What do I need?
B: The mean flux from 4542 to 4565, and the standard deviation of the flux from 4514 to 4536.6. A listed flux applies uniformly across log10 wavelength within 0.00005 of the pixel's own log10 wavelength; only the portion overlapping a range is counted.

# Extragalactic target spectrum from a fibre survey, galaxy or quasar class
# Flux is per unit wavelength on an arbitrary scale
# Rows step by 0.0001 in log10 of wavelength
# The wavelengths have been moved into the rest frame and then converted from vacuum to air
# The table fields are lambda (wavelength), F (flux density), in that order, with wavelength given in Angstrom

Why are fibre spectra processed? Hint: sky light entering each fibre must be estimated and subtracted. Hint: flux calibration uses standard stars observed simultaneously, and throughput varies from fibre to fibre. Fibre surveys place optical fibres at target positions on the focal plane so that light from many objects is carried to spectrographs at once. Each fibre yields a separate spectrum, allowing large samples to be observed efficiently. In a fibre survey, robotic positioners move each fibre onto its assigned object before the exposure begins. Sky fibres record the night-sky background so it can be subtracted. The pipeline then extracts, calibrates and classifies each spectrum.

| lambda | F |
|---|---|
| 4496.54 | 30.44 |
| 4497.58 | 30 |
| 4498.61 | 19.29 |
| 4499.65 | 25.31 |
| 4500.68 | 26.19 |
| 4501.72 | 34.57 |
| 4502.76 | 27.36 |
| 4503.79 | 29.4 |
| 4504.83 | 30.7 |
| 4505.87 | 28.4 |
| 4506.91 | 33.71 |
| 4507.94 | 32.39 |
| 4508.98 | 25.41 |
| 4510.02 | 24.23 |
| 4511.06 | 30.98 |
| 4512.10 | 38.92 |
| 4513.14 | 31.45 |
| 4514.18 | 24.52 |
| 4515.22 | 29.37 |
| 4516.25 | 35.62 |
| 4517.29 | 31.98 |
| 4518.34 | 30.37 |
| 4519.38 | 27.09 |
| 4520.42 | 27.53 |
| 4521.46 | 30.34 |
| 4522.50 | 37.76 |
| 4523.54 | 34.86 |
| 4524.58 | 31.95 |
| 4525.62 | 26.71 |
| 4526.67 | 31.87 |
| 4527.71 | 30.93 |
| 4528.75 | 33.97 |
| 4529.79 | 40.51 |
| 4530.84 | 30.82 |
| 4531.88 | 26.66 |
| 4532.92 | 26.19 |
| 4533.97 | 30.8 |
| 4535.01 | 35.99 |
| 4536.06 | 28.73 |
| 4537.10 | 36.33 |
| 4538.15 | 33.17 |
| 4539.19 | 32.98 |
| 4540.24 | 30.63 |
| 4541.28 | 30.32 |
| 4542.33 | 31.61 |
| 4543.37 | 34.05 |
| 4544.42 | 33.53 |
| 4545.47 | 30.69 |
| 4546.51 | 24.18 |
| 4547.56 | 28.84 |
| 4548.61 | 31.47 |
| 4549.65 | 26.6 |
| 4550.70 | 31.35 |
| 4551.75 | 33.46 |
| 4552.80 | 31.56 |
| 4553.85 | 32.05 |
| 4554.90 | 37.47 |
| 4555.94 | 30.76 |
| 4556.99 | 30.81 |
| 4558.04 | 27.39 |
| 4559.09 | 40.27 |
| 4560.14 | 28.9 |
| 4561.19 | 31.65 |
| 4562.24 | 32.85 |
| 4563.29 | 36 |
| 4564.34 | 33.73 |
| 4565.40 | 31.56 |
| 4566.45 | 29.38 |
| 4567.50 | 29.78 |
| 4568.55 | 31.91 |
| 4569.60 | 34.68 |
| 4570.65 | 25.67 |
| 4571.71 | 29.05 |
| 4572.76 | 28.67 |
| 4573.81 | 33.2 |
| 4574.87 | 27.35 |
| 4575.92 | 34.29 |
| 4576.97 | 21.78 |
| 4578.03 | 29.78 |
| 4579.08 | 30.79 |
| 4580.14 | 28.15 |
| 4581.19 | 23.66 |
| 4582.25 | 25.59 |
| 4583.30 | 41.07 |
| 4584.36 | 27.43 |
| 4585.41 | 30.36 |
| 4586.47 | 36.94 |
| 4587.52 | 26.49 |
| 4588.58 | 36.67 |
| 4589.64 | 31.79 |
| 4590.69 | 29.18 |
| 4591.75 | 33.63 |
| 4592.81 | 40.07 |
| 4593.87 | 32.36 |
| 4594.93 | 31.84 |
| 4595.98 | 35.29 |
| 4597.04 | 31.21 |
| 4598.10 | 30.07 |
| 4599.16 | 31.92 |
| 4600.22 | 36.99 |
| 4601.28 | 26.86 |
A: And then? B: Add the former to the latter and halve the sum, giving 17.9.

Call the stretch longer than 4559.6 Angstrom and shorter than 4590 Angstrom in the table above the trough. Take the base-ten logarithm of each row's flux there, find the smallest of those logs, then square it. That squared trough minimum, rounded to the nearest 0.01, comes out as 1.79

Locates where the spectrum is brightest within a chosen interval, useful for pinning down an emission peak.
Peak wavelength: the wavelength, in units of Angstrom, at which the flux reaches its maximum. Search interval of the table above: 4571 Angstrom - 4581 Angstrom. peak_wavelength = 4575.92 Angstrom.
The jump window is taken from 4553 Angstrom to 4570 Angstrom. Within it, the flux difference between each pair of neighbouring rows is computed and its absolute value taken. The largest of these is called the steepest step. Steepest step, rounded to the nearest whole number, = 13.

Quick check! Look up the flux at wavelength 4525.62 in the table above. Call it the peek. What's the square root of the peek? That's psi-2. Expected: 5.2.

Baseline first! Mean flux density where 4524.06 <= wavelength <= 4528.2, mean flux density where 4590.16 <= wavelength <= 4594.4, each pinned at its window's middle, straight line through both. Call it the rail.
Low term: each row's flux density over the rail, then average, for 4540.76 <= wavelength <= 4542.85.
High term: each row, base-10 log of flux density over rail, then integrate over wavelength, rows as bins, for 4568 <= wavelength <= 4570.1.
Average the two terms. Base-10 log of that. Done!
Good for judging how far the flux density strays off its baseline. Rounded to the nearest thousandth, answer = -0.296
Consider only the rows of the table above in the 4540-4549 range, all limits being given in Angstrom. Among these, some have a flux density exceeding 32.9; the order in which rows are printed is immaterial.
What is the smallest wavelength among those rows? 4543.37 Angstrom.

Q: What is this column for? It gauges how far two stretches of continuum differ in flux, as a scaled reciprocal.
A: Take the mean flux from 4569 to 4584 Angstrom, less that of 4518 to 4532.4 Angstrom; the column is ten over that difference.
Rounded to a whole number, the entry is -5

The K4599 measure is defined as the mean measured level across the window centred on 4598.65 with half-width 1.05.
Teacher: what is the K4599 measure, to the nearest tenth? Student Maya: 31.0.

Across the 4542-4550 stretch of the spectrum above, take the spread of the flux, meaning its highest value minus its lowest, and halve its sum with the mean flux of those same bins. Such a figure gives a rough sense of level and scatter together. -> 20.0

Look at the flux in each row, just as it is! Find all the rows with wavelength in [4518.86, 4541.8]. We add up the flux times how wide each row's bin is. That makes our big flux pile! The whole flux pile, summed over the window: 726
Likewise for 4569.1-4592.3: 703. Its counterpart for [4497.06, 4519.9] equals 672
